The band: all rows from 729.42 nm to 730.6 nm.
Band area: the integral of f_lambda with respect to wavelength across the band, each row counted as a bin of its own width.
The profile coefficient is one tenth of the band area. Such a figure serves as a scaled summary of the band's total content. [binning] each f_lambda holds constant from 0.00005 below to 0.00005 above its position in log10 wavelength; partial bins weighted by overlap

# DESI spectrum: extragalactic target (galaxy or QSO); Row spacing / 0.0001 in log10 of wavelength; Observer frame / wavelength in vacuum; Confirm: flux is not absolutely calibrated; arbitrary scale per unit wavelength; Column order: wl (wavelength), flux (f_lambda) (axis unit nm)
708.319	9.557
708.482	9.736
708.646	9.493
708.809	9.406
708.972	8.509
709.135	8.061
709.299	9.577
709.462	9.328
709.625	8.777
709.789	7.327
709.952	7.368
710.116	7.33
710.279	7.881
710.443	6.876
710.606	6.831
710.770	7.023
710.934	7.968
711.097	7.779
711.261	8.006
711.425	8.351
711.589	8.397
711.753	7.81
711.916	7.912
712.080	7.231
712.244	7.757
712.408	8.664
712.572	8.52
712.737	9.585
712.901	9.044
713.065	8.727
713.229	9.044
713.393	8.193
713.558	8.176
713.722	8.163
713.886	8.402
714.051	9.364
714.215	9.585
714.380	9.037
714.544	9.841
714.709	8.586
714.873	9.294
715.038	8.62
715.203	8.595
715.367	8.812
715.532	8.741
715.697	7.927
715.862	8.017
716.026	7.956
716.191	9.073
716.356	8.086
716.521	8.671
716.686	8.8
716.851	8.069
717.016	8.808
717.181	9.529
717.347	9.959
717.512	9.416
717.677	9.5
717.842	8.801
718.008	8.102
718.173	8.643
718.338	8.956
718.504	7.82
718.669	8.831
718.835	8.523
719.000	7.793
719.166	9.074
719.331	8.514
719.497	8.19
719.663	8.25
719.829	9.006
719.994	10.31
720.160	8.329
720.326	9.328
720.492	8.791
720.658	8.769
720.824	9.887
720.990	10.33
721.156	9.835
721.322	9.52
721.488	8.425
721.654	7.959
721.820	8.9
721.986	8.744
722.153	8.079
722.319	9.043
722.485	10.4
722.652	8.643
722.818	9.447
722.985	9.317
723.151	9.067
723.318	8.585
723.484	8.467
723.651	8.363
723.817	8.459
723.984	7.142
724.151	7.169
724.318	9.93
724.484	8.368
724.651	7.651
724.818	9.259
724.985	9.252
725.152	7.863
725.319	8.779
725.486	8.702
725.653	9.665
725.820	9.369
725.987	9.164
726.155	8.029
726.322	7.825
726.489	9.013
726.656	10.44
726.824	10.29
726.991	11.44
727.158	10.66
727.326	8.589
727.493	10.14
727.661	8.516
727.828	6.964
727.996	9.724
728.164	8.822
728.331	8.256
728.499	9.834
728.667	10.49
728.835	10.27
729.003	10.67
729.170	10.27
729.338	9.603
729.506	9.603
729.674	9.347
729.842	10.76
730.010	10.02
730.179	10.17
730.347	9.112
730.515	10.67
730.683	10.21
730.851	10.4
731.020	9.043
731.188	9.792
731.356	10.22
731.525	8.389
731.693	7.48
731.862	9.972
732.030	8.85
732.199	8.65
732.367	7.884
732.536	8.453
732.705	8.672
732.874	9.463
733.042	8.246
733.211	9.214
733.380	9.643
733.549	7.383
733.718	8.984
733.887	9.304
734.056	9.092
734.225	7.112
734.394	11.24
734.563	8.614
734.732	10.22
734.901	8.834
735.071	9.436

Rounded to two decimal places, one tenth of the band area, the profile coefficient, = 1.17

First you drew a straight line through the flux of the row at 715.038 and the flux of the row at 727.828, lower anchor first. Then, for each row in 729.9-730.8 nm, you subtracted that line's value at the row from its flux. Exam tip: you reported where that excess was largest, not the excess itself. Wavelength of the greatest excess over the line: 730.515 nm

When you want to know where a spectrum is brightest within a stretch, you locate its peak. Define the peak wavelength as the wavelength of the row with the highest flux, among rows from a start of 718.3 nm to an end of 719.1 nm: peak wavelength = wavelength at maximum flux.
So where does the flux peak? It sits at 718.338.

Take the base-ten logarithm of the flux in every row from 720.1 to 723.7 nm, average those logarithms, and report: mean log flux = 0.954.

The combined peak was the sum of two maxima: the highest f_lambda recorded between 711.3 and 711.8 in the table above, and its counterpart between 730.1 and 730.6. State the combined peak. 19.1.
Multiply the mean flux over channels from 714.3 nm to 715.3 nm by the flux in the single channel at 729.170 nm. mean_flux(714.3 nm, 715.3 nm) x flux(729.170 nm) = 92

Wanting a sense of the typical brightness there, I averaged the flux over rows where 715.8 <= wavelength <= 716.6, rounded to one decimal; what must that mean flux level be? 8.4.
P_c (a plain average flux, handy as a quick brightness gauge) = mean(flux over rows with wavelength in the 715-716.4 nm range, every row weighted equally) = 8.43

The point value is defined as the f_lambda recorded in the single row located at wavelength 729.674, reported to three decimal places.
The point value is 9.347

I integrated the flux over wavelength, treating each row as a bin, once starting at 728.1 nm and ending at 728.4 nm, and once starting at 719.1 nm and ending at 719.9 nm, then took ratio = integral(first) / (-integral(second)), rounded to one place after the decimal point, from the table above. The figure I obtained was -0.4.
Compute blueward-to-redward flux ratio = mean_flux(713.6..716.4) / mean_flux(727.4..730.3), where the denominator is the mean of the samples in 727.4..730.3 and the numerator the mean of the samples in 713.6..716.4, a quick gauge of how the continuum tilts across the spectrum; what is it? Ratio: 0.91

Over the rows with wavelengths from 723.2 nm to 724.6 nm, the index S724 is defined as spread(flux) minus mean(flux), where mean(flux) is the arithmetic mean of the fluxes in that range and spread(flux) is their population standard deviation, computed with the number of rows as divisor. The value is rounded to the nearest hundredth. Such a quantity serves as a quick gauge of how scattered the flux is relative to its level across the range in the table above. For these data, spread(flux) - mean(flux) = -7.49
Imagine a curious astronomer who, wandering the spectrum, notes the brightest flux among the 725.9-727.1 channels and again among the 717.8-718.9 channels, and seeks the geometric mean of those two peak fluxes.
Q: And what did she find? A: 10.1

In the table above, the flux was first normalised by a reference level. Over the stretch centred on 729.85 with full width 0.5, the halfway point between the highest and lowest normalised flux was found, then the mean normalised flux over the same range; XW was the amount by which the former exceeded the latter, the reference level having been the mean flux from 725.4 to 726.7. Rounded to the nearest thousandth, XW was 0.001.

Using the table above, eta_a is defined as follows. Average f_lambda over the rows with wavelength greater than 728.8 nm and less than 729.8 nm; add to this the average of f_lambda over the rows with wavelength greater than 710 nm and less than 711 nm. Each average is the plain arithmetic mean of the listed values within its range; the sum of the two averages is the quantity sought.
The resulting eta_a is 17.3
